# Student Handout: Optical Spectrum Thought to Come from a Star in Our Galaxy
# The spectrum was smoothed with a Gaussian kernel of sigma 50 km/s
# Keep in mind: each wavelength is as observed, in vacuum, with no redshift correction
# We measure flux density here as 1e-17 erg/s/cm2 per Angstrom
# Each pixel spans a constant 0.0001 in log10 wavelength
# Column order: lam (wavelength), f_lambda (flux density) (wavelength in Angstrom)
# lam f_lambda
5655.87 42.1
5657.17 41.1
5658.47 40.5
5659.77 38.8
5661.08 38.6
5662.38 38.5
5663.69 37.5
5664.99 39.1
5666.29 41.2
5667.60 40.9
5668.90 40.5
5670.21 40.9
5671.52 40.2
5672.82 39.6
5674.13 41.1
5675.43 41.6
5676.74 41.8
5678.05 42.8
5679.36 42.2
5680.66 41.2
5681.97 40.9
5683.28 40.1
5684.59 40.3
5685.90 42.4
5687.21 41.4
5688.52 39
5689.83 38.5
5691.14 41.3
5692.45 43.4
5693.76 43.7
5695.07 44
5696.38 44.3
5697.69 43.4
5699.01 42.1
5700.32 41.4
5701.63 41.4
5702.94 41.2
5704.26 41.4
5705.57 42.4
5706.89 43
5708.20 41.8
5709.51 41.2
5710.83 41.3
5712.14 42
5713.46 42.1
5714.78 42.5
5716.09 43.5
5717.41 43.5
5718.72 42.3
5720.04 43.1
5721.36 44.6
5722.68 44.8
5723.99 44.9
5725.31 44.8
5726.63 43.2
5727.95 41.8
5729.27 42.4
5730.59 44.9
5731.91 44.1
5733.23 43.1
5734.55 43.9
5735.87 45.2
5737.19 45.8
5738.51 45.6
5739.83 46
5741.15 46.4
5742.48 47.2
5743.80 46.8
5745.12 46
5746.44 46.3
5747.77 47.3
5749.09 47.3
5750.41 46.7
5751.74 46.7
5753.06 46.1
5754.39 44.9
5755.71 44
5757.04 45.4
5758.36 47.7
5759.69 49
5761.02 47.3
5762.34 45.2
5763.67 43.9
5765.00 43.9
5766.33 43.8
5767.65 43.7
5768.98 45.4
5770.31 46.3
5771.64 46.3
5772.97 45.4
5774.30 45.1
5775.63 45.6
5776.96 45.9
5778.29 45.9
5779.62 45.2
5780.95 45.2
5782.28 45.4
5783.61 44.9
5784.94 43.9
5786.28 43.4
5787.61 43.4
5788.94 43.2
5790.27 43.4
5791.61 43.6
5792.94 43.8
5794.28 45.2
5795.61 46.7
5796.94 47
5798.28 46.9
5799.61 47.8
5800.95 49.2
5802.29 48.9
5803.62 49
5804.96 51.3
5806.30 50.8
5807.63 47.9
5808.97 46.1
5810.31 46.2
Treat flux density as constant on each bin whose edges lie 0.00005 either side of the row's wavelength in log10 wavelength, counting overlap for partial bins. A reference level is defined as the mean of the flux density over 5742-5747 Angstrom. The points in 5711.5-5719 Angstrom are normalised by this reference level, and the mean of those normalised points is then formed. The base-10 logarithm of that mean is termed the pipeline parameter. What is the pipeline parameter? -0.04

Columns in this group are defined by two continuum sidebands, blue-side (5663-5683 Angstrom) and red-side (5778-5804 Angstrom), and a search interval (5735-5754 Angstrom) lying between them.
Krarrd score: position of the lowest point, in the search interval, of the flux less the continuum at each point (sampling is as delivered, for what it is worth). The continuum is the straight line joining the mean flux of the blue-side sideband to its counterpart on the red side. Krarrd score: 5735.87 Angstrom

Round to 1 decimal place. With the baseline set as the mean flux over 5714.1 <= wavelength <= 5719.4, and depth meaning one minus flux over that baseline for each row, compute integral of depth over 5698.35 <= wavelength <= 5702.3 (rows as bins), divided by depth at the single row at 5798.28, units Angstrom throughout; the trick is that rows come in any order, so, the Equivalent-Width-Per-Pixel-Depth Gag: -1.3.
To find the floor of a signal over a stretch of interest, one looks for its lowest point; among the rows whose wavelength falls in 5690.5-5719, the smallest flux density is 41.2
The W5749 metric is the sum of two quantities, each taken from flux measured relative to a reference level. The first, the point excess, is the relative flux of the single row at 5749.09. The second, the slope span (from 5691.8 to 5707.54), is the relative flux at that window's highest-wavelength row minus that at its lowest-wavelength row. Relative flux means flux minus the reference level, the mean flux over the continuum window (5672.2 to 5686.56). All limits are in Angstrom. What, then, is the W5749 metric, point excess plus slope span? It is 5.6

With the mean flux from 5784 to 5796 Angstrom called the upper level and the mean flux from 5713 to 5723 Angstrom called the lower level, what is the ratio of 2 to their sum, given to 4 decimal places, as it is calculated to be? 0.0229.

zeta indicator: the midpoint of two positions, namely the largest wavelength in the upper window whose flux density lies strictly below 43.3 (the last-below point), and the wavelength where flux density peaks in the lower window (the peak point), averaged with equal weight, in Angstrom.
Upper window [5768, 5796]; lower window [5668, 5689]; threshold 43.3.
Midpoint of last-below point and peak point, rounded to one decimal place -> 5733.5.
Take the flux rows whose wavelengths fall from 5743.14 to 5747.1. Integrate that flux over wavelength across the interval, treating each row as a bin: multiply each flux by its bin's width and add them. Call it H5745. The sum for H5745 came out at 184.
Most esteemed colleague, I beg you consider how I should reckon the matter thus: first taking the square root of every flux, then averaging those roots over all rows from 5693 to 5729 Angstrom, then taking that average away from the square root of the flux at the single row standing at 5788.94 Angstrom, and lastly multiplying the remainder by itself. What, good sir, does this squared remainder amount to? 0.001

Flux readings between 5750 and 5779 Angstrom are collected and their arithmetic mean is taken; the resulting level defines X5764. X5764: 46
